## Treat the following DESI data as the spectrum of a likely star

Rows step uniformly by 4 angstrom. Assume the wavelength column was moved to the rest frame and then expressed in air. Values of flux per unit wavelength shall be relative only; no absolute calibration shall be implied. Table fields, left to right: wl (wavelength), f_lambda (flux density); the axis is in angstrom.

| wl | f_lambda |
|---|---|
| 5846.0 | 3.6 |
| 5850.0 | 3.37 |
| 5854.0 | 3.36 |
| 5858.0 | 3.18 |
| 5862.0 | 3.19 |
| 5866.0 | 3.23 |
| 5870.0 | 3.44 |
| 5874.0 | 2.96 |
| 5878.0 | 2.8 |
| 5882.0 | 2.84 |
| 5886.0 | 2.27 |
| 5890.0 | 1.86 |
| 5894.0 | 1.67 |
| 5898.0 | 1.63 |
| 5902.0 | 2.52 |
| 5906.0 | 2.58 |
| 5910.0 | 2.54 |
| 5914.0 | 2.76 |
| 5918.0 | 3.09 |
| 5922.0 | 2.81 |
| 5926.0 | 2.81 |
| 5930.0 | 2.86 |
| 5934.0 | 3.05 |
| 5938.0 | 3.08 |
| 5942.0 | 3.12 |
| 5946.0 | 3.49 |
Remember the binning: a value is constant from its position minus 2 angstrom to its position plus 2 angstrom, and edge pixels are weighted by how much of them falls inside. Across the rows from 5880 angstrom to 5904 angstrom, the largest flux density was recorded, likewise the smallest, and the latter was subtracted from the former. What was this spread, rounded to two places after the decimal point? 1.21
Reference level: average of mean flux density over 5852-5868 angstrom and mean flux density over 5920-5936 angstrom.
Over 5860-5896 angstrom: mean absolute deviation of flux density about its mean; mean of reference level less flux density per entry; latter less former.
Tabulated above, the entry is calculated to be -0.14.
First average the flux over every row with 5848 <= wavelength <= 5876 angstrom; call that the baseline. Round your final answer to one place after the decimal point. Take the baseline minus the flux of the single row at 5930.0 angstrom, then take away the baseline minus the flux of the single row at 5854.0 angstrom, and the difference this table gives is 0.5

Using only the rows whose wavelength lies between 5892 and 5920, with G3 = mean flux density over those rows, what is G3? 2.4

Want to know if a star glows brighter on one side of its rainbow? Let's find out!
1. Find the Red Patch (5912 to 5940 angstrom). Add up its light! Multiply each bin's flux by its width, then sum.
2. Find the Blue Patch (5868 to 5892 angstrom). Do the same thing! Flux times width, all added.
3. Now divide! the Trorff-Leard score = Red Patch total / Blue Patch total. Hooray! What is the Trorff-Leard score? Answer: 1.3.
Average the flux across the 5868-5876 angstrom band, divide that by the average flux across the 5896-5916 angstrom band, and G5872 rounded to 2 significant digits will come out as 1.3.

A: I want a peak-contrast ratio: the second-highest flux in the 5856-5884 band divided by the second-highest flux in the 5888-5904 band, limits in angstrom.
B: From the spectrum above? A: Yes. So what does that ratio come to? 1.74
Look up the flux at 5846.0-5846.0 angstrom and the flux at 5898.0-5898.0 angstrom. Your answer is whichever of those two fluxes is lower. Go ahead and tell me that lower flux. 1.6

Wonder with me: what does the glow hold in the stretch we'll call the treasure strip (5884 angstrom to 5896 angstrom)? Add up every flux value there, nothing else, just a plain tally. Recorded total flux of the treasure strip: 5.8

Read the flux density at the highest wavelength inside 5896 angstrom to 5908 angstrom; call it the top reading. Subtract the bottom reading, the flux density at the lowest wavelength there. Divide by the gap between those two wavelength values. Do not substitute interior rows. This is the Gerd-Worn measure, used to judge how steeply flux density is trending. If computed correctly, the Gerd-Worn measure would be 0.119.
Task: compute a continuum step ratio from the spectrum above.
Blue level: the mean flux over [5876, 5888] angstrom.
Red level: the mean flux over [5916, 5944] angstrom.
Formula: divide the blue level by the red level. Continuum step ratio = 0.9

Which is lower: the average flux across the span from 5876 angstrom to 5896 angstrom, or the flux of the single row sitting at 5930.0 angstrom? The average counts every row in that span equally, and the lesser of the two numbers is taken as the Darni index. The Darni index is 2.3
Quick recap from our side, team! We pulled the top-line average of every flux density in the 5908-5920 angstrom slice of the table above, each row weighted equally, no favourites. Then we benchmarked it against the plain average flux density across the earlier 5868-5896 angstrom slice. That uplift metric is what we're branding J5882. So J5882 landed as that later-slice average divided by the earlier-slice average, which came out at 1.1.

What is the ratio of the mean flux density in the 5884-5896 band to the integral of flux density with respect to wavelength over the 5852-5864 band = 0.050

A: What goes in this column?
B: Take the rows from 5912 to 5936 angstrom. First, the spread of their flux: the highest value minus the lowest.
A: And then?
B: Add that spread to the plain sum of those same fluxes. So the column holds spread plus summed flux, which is 18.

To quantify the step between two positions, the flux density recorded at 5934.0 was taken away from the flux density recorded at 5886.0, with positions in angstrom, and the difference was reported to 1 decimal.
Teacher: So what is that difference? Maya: -0.8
